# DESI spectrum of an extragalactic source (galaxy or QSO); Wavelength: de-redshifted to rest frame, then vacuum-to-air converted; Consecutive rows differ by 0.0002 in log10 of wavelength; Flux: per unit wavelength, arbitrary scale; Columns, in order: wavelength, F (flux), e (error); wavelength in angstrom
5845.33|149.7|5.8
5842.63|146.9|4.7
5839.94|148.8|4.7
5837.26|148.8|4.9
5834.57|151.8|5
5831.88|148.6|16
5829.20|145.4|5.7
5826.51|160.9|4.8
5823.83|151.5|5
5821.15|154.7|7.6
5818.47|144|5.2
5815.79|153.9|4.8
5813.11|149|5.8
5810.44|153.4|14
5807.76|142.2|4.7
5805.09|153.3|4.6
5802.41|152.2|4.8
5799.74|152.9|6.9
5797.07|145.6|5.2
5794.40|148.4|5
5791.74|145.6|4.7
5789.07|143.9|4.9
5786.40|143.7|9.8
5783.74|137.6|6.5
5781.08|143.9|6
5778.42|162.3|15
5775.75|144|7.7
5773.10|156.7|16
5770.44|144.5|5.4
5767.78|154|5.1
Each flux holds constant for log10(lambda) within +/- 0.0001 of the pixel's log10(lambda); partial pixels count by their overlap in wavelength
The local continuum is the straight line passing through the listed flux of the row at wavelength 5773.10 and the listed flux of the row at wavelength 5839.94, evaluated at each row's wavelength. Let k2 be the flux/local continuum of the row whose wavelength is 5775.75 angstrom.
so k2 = 0.92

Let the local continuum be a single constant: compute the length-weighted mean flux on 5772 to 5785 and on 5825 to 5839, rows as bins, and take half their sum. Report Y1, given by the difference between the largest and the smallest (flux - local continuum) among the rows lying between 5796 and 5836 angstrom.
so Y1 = 19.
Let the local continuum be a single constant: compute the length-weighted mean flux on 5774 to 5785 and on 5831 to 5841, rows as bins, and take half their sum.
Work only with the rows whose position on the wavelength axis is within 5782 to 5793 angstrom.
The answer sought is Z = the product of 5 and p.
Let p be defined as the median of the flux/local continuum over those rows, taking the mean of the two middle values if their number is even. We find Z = 4.8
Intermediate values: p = 0.97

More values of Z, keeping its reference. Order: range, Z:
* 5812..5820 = 5.0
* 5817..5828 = 5.2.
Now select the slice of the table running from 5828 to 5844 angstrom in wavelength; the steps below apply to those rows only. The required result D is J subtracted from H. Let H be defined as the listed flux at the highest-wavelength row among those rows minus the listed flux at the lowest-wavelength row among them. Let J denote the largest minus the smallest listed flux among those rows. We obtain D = -5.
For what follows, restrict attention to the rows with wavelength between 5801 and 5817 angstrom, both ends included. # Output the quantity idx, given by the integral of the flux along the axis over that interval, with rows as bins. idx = 2410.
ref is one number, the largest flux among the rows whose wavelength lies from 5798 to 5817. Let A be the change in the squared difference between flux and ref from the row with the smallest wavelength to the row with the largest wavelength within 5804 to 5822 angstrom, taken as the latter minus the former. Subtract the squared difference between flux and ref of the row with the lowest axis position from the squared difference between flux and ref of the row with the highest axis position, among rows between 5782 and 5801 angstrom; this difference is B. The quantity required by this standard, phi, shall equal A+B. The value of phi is -264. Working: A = 0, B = -265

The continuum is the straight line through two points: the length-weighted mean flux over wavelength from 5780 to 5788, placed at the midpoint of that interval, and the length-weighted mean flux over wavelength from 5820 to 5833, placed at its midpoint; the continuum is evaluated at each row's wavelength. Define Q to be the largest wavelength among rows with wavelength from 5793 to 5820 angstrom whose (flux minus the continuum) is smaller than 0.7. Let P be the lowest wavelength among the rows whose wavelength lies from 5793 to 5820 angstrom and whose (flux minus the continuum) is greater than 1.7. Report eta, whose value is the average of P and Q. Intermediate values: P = 5794.40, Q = 5818.47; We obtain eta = 5806.4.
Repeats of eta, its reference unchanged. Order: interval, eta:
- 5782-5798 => 5794.4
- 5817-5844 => 5831.9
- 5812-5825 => 5819.8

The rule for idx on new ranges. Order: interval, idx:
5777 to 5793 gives 2337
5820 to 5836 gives 2433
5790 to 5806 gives 2391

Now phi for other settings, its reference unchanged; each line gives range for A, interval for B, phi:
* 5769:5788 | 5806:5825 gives -115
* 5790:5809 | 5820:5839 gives 93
